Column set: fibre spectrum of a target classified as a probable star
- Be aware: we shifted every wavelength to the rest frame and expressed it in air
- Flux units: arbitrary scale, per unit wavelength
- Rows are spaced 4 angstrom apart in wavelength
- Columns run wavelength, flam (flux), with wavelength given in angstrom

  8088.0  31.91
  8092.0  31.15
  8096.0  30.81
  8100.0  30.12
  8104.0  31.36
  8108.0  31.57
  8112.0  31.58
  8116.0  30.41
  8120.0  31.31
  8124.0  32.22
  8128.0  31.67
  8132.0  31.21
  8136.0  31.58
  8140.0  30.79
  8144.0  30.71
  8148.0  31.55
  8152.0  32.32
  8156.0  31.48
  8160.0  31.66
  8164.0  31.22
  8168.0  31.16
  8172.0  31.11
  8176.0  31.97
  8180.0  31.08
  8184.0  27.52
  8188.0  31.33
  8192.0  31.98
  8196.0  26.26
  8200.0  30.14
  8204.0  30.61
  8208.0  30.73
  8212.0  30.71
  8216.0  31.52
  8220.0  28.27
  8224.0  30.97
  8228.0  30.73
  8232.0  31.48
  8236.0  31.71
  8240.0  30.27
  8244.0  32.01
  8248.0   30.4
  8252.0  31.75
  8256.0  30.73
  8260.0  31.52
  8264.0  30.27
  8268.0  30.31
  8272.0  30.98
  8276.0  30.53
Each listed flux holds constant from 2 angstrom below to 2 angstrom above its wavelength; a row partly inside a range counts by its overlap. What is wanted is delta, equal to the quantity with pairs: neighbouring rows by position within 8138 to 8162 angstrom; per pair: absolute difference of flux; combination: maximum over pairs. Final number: 0.8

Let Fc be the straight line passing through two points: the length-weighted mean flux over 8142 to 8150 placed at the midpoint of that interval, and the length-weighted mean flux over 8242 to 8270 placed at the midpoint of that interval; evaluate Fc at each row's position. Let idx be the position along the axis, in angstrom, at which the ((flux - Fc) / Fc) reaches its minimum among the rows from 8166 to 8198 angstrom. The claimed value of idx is 8196.0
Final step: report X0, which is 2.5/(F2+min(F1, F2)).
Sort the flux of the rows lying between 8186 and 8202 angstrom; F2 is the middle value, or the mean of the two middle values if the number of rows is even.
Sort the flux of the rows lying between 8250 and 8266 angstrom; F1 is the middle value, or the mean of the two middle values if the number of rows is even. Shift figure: 0.0407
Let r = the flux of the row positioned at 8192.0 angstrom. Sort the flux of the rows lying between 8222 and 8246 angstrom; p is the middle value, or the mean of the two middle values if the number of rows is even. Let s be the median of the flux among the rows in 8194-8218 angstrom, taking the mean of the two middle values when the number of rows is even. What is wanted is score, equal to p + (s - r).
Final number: 29.9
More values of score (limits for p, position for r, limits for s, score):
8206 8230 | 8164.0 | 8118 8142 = 31.0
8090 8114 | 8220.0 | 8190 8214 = 33.6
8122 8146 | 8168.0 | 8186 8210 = 30.9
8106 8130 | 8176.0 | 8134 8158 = 31.1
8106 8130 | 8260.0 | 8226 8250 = 31.2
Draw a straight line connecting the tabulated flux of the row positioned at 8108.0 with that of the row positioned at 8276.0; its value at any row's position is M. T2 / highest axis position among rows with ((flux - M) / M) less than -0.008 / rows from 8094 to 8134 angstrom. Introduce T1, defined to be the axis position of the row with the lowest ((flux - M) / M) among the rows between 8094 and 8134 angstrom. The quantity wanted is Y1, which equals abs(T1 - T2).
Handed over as 16 angstrom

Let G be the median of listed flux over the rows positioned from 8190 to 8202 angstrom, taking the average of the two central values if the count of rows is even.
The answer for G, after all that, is 30.1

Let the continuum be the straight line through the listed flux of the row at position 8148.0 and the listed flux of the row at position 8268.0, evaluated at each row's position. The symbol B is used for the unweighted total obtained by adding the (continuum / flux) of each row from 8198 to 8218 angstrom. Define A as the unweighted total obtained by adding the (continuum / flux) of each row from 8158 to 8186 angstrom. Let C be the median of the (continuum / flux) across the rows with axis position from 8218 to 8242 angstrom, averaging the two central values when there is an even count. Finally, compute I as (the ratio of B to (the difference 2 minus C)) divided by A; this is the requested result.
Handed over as 0.7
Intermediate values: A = 7.1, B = 5.0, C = 1.00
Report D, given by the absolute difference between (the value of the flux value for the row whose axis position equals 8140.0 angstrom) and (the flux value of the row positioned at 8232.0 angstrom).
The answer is 0.7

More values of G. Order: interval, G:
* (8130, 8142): 31.2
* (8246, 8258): 30.7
